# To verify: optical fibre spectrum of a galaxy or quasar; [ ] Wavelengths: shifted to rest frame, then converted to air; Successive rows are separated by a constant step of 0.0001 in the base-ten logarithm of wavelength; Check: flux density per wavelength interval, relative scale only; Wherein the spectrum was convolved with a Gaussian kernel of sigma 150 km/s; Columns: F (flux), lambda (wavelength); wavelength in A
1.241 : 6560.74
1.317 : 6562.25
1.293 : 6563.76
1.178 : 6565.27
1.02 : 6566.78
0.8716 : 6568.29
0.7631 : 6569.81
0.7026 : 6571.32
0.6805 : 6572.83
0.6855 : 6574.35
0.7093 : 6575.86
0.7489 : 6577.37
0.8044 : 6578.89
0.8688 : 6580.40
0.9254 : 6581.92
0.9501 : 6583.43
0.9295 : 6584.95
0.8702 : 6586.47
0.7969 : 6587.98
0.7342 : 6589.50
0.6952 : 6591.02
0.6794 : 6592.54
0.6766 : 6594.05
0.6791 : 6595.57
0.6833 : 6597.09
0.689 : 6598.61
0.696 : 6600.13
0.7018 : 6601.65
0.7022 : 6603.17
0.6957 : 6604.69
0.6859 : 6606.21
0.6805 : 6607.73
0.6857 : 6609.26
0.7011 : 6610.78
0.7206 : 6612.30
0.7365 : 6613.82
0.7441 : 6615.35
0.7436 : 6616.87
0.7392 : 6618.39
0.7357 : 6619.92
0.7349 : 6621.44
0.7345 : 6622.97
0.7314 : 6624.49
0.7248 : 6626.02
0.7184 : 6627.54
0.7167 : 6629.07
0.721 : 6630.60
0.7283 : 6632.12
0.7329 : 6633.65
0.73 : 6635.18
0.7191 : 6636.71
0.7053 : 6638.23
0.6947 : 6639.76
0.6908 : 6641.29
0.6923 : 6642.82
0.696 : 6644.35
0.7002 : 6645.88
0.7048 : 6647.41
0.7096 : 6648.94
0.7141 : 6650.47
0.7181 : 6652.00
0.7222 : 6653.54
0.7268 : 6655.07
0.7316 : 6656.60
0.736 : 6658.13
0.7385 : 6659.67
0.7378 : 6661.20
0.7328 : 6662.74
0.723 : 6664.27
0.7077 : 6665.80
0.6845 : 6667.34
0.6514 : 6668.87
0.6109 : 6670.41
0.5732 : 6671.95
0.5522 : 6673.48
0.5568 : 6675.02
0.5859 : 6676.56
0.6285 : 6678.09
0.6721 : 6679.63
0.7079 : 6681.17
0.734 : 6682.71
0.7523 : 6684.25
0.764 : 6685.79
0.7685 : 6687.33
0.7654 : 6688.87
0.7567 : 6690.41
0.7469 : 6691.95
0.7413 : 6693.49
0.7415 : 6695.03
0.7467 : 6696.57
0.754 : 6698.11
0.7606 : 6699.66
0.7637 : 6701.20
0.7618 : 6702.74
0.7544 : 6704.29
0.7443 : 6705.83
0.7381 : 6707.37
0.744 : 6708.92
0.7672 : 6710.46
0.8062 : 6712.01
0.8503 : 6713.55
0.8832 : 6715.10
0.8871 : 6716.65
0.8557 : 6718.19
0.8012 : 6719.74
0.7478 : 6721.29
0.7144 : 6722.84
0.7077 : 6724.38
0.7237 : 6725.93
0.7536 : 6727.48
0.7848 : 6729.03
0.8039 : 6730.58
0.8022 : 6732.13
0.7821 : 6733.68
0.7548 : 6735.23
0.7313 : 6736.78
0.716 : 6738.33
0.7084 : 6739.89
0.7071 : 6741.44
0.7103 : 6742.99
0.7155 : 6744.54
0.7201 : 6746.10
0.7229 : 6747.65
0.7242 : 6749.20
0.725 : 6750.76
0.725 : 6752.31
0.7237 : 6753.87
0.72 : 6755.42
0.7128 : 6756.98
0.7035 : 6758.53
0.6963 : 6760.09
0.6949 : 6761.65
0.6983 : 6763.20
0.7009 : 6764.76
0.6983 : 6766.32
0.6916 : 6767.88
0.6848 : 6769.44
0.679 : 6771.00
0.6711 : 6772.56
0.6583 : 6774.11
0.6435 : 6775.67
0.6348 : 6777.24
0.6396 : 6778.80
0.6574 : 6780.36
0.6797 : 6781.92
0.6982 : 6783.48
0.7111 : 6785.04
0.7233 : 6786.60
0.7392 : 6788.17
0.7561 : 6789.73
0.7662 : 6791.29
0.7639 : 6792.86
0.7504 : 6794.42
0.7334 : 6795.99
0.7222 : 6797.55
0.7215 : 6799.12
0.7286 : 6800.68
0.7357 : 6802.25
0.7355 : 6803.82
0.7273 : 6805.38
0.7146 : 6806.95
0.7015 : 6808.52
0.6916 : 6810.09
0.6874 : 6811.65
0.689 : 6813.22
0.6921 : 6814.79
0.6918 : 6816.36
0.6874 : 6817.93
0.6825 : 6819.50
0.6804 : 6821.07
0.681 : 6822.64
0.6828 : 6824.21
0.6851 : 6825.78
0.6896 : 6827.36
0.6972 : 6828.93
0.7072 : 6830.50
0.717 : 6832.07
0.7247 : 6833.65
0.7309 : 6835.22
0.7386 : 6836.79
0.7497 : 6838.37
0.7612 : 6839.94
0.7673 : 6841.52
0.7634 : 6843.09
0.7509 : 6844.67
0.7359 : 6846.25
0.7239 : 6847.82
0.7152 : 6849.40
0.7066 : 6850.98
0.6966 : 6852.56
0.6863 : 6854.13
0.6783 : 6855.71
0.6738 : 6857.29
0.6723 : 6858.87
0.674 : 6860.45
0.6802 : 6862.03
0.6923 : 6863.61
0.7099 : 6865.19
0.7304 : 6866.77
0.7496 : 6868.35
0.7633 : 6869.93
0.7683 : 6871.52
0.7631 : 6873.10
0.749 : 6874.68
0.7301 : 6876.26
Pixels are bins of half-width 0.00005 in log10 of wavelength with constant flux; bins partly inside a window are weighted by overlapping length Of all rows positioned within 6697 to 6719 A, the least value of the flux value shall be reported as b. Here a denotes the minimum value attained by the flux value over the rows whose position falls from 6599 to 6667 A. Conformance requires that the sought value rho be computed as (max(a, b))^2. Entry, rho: 0.545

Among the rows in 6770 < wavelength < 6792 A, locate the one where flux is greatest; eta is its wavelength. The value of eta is 6791.29 A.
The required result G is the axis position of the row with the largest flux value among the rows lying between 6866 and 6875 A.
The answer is 6871.52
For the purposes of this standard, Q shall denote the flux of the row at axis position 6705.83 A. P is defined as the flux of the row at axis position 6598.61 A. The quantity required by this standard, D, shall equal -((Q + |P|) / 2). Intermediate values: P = 0.689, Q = 0.7443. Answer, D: -0.72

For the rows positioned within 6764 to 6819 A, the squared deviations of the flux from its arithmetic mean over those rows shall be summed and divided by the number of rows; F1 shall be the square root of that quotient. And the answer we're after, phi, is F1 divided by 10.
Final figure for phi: 0.003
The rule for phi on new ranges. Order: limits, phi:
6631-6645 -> 0.002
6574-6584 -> 0.010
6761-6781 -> 0.002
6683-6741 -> 0.004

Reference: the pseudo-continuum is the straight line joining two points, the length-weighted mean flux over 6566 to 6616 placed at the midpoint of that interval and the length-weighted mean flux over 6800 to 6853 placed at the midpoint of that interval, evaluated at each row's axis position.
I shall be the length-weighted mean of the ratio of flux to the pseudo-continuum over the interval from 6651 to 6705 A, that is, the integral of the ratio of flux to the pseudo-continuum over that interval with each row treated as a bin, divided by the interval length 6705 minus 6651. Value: 0.958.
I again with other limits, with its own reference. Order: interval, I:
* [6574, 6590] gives 1.091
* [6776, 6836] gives 0.984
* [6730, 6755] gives 1.009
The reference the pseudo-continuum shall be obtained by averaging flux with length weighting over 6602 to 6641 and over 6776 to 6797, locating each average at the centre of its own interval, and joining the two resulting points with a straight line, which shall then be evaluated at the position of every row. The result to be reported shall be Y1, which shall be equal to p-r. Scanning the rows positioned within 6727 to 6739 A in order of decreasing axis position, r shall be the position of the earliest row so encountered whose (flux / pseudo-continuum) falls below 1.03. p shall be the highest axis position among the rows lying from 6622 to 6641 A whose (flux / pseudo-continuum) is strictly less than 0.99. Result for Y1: -98.6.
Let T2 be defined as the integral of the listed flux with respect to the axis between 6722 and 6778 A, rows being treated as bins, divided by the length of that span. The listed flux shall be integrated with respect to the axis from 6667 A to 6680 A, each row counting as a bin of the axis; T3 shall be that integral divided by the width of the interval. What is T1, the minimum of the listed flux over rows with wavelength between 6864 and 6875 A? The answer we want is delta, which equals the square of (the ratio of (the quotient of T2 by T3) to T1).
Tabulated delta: 2.74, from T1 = 0.7099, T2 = 0.715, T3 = 0.61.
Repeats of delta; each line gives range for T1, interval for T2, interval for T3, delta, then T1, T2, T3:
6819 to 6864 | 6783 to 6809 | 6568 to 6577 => 2.23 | 0.6723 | 0.732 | 0.73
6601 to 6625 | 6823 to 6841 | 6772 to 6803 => 2.22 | 0.6805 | 0.717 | 0.71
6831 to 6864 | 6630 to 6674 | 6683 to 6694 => 1.90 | 0.6723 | 0.700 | 0.76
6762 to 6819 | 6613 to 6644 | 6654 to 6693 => 2.69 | 0.6348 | 0.723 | 0.69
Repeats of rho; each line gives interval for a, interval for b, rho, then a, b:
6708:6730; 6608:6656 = 0.501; 0.7077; 0.6857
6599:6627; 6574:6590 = 0.470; 0.6805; 0.6855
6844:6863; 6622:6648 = 0.477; 0.6723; 0.6908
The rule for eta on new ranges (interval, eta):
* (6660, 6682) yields 6661.20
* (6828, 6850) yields 6841.52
